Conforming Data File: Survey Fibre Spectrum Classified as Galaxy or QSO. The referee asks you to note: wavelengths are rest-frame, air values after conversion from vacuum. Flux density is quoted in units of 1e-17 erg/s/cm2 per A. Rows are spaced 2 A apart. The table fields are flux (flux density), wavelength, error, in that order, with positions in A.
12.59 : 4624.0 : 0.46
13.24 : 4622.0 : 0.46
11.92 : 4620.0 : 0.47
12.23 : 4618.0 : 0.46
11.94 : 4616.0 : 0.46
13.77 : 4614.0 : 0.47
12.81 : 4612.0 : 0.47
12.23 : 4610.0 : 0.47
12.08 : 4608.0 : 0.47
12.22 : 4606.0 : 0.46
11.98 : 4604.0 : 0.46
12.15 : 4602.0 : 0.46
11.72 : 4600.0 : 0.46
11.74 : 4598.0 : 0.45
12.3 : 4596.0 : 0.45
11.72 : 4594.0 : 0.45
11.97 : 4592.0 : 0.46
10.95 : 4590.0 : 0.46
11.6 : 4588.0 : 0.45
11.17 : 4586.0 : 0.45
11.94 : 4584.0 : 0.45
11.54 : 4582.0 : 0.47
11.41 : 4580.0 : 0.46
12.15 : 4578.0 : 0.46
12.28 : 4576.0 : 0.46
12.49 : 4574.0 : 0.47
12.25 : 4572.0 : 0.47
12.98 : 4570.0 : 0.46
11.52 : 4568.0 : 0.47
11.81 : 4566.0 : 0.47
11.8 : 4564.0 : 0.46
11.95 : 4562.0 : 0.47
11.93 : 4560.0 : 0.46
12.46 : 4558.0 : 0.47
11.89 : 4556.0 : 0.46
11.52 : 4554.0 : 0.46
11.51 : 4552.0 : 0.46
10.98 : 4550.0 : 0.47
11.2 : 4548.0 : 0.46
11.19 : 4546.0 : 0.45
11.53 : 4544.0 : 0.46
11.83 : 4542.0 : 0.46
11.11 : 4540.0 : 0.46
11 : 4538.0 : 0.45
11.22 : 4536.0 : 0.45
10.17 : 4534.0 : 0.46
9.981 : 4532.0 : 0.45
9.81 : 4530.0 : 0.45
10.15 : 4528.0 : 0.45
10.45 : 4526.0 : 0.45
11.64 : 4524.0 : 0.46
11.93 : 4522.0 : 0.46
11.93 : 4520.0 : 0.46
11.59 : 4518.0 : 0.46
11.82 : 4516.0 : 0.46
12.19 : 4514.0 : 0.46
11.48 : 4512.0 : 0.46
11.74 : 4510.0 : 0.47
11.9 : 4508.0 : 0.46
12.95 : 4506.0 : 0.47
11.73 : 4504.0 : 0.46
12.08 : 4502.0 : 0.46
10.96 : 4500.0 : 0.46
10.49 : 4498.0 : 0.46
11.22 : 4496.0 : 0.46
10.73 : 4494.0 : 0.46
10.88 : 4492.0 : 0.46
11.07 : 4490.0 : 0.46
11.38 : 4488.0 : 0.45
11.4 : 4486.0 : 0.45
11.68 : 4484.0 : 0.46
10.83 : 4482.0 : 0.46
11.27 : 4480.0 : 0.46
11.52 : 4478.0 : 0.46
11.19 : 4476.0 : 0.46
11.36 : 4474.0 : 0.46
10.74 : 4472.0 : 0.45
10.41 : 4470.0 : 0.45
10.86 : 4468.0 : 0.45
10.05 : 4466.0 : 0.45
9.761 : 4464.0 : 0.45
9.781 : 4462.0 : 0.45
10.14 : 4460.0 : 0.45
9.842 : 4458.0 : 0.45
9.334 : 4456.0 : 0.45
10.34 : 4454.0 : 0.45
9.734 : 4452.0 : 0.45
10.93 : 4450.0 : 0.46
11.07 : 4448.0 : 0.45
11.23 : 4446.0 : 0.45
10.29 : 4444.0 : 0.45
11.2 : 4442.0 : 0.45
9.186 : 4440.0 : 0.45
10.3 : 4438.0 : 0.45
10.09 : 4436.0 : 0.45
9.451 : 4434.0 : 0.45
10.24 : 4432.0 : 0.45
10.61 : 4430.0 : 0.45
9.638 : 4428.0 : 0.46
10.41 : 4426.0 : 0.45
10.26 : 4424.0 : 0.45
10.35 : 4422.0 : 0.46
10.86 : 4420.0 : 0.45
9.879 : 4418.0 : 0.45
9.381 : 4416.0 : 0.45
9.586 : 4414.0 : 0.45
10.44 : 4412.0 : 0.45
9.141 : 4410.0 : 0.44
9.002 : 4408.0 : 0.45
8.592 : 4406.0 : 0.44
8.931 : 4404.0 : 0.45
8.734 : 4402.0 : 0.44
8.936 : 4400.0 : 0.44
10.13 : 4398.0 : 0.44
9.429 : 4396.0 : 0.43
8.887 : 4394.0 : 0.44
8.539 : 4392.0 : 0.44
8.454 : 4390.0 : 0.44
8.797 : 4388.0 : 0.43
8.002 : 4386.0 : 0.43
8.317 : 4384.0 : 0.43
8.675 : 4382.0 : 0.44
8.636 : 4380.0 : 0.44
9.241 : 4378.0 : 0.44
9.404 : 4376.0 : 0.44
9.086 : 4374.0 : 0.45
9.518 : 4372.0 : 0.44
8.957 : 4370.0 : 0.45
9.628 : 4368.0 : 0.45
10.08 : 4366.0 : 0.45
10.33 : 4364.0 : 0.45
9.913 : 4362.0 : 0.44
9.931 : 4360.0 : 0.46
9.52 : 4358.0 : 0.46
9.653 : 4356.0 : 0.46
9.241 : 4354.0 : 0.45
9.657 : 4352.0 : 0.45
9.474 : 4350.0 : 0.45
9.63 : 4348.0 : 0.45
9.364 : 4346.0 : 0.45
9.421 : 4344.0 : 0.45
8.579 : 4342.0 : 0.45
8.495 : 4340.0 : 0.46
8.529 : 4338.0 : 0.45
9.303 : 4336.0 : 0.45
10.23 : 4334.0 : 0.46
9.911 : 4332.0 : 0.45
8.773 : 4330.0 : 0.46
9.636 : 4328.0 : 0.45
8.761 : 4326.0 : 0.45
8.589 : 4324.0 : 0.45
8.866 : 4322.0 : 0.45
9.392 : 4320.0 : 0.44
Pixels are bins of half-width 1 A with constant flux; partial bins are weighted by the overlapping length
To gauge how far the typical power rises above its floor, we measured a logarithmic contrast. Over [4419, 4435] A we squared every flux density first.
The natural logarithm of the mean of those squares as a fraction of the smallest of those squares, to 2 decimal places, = 0.16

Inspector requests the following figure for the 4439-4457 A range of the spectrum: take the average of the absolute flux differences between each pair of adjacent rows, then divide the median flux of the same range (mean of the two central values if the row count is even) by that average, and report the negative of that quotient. -12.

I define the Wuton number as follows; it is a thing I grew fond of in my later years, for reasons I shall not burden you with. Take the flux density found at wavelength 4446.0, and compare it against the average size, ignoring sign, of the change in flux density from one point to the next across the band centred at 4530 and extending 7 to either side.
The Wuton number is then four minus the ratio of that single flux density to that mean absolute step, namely -17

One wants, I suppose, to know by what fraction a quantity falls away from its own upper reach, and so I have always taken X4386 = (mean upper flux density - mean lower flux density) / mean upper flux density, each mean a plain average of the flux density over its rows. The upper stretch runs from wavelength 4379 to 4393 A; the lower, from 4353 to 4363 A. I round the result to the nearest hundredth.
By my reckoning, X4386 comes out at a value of -0.14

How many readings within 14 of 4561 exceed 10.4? 14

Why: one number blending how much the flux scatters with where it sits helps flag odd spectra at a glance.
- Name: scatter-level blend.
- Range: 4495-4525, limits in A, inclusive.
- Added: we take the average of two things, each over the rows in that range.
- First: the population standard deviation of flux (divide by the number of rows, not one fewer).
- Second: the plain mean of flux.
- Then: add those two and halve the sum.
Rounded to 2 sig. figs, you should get 6.1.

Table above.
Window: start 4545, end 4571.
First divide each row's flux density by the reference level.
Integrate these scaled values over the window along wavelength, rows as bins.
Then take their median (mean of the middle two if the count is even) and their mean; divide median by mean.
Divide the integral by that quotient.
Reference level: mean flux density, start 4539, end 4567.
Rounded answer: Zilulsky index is 26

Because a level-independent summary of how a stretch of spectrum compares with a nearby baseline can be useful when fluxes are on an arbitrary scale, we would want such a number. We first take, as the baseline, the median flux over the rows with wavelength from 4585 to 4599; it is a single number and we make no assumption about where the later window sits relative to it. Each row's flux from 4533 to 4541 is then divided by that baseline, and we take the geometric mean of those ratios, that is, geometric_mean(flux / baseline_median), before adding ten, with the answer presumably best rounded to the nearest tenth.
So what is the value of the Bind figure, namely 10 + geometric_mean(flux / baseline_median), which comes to 10.9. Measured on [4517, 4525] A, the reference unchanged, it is 11.0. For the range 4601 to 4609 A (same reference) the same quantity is 11.0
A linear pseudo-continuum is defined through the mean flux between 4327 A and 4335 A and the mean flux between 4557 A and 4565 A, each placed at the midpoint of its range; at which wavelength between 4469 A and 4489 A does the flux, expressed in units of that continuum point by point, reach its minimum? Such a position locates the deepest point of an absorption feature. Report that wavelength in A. 4470.0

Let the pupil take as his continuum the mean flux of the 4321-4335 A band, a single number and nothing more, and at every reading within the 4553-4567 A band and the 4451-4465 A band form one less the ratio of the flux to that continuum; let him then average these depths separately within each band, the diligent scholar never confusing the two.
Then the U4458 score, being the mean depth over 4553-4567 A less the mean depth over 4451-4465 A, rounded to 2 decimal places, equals -0.22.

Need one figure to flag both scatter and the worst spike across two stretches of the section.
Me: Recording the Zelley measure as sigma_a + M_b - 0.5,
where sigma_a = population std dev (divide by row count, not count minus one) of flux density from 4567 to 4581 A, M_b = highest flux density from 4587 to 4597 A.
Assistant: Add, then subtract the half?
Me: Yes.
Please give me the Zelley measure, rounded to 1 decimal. 12.3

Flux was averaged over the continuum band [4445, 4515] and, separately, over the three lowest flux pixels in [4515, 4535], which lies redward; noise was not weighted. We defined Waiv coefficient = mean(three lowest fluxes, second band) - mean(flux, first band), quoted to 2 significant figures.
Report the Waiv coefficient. -1.0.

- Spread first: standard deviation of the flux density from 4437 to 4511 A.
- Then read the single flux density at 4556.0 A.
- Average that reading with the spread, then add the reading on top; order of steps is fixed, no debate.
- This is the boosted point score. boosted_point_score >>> 18.2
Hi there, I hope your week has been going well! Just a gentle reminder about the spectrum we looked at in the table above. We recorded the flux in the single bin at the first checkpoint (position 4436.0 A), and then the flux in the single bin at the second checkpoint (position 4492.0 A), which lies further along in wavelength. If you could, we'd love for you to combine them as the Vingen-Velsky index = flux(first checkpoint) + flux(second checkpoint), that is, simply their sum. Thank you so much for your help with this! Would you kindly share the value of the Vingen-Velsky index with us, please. 21.0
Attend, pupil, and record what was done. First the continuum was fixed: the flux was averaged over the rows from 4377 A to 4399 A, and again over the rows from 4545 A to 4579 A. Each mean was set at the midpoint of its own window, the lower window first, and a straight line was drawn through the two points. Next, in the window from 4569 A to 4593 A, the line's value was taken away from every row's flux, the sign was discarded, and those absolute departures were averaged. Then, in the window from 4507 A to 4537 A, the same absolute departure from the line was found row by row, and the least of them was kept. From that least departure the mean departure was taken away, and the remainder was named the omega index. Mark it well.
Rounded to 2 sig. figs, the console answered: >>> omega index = -0.40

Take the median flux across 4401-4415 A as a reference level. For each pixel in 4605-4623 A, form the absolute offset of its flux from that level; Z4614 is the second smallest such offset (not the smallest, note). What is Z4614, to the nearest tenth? 2.9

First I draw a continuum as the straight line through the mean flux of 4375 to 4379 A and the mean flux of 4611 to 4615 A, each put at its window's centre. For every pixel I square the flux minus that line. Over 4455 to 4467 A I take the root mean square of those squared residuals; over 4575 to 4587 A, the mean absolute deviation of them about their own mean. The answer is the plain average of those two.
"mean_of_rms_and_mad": 0.902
